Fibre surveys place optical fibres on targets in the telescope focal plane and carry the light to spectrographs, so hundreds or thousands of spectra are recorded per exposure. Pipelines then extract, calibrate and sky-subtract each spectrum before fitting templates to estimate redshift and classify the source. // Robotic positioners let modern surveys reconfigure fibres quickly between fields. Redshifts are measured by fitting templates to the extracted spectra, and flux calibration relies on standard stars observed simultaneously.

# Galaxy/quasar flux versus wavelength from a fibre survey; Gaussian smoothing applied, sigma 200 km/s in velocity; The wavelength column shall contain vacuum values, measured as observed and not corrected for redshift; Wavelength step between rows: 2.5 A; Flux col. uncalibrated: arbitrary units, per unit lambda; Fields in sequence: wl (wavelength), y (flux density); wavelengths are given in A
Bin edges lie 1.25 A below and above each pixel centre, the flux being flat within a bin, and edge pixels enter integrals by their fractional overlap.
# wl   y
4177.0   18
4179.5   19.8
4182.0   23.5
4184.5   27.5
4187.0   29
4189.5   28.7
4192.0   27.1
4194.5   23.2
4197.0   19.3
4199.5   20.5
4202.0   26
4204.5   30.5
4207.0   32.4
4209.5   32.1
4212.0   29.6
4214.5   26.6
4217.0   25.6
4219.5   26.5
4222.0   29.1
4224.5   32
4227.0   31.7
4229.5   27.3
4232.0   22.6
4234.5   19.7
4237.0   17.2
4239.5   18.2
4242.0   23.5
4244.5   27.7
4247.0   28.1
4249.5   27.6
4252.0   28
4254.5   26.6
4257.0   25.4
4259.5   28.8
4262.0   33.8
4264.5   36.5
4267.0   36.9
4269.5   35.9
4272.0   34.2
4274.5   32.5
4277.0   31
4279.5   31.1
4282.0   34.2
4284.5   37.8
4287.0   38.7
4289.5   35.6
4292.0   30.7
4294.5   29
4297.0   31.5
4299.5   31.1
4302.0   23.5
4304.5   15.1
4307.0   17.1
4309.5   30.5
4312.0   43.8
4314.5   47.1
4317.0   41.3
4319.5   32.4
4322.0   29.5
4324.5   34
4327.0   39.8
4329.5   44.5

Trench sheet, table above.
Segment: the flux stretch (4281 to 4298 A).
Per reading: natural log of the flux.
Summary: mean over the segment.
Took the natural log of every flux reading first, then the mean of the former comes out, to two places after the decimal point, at 3.52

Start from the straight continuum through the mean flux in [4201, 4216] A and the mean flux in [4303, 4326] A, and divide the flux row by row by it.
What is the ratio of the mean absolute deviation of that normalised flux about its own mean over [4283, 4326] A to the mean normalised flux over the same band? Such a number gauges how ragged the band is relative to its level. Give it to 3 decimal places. 0.191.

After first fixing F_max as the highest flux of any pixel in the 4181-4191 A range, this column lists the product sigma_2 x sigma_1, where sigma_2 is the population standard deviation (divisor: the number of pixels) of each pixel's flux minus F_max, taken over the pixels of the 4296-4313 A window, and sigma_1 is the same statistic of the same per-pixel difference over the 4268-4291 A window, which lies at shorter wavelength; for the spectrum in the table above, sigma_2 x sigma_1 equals 23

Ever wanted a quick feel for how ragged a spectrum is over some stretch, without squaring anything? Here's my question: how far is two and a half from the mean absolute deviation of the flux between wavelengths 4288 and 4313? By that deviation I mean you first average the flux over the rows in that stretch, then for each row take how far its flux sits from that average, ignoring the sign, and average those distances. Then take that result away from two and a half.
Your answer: -3.6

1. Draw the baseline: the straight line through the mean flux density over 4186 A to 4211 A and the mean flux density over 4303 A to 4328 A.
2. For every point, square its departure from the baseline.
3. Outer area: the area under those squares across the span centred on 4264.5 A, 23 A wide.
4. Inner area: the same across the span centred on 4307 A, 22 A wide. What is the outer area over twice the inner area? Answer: 0.08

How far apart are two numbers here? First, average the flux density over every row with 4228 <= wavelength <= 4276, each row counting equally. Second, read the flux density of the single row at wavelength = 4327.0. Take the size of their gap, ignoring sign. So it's 12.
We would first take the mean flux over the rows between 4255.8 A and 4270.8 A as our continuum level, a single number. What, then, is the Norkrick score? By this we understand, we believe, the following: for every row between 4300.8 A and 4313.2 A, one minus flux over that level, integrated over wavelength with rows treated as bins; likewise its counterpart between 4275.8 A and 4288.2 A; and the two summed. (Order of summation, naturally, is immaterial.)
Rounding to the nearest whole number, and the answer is 2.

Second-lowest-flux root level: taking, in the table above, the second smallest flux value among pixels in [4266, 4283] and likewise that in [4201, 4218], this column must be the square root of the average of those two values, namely 5.34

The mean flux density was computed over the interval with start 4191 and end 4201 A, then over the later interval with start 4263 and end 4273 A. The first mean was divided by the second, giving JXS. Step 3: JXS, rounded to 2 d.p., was 0.63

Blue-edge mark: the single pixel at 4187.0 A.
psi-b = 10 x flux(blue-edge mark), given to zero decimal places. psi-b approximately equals 290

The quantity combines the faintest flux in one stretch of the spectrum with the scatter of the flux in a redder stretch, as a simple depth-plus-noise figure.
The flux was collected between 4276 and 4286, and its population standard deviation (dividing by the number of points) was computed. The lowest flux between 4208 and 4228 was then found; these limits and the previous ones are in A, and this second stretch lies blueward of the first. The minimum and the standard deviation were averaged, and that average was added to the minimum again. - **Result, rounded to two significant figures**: 40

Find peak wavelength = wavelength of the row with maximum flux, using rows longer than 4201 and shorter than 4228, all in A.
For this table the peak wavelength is 4207.0 A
